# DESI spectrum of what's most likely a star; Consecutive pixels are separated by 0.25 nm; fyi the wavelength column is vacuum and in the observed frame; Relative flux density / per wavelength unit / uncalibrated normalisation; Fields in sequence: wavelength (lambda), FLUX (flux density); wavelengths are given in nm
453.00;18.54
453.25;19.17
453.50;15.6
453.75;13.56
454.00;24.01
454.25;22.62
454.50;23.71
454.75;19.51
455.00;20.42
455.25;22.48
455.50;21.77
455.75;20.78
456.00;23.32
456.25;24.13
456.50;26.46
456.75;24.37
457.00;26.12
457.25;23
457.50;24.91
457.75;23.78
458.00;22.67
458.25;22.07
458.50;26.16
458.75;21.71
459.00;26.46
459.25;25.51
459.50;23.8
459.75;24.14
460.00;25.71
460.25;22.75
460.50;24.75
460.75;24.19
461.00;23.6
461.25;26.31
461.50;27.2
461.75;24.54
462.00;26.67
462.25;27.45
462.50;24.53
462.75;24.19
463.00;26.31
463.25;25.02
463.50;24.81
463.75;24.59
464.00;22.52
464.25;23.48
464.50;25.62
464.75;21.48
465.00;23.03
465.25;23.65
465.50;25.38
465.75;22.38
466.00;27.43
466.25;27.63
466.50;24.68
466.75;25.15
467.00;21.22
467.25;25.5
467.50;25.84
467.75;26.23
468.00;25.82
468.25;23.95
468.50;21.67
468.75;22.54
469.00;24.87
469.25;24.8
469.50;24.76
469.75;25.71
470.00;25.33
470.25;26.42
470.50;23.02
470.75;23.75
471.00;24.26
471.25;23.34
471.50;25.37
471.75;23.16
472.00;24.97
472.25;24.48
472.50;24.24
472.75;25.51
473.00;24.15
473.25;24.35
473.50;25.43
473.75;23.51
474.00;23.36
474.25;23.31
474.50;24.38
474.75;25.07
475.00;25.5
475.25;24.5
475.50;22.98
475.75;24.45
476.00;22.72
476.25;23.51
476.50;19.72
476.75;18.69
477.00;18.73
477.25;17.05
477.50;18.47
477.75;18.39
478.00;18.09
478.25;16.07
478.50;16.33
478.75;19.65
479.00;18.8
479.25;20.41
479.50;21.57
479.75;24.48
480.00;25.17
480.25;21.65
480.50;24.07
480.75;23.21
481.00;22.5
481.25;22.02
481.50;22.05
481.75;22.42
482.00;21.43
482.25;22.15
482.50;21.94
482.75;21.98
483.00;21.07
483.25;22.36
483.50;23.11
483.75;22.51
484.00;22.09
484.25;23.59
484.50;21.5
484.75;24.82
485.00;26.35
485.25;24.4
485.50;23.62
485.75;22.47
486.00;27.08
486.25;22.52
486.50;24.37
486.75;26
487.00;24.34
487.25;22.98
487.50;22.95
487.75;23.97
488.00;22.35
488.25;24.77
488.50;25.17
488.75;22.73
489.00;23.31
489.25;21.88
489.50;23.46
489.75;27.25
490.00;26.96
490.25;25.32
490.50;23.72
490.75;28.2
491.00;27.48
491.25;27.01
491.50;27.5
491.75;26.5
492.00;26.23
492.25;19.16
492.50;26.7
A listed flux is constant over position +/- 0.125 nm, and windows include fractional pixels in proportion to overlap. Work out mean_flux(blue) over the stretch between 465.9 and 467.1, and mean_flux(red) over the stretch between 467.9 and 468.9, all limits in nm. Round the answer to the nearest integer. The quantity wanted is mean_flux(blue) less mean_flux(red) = 2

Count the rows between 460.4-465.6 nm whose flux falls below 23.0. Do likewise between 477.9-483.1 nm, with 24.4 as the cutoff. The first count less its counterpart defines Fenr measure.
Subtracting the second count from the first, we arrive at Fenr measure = -17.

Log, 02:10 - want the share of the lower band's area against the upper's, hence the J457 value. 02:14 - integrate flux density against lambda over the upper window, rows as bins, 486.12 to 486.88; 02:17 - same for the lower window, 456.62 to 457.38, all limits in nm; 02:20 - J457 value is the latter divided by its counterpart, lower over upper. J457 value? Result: 1.01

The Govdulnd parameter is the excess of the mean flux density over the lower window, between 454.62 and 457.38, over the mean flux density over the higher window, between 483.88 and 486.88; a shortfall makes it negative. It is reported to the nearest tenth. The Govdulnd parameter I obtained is -1.1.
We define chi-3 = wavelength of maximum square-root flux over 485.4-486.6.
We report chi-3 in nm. 486.00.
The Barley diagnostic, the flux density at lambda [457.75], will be 23.78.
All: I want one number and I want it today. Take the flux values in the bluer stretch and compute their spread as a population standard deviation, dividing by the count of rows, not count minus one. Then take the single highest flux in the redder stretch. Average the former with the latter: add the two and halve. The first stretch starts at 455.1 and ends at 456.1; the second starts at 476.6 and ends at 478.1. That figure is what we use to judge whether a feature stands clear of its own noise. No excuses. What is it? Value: 10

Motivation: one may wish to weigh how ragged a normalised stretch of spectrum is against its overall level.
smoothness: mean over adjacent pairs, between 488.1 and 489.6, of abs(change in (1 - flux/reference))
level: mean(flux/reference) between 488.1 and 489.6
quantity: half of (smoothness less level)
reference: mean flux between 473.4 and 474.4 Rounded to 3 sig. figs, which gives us -0.466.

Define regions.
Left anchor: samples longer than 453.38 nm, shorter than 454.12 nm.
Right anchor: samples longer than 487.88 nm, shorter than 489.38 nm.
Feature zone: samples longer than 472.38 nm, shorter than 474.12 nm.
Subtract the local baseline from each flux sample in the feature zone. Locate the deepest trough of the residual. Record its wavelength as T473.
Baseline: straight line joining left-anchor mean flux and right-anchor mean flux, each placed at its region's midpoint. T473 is 474.00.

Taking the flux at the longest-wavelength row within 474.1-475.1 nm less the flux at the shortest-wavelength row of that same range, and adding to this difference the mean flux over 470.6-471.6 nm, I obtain 26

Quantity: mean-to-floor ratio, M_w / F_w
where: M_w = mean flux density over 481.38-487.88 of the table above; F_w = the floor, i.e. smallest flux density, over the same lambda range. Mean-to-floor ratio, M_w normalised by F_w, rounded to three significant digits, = 1.10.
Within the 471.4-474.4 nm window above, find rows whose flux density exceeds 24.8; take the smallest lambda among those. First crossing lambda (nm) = 471.50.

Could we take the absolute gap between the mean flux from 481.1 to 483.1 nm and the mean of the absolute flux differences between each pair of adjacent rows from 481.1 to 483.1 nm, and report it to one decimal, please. 21.4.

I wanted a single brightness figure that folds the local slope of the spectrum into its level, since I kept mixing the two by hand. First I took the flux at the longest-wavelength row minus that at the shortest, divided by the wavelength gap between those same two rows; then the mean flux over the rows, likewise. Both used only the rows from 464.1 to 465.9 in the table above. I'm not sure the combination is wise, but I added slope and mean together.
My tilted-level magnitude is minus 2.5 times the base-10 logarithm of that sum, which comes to -3.40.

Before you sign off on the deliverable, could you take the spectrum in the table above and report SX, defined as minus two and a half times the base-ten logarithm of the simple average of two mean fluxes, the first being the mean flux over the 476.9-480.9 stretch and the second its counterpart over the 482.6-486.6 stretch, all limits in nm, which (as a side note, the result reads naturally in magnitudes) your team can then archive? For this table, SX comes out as -3.34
